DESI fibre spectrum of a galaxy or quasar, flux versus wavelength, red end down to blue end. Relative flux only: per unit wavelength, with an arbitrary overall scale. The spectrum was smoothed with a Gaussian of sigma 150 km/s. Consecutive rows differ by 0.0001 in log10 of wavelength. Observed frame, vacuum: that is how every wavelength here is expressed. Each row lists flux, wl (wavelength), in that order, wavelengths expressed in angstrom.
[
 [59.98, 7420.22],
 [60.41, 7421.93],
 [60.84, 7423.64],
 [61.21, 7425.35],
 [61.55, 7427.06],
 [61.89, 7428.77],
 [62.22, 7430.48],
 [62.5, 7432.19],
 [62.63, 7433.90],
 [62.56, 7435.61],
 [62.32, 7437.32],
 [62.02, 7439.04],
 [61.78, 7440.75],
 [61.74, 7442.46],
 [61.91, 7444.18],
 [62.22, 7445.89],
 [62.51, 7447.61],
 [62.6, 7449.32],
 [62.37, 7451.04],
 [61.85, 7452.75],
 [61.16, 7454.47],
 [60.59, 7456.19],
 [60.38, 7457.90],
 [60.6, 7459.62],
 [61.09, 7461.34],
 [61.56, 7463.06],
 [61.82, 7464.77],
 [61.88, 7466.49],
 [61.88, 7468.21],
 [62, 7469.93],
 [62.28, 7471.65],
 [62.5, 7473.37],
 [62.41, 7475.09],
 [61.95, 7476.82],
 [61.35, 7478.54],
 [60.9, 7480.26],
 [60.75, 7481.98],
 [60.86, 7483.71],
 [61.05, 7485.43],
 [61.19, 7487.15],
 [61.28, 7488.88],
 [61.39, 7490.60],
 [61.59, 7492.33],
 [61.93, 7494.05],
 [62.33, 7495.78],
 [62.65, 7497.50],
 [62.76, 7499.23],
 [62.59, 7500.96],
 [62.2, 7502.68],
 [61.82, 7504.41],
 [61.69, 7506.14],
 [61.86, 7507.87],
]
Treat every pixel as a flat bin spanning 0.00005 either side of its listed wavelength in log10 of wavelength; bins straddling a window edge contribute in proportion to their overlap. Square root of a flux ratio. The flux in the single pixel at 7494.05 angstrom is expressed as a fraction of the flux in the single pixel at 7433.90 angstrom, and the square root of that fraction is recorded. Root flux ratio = 0.99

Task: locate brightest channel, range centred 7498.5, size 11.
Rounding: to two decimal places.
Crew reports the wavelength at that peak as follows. 7499.23 angstrom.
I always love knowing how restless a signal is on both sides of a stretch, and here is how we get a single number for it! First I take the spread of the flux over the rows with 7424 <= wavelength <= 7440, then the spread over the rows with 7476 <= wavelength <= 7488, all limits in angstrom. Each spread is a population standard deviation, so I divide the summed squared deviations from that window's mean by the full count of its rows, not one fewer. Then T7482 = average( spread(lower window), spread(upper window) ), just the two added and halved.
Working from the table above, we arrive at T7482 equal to 0.42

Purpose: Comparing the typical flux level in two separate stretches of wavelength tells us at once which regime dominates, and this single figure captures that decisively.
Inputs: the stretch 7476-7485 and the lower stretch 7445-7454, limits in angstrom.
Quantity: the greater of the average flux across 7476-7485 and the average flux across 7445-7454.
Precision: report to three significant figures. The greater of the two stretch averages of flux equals 62.3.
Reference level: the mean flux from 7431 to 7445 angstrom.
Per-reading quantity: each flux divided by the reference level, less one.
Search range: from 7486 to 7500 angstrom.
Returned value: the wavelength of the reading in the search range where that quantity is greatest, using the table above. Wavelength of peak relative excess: 7499.23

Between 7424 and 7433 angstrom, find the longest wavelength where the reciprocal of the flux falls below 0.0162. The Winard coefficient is 7432.19 angstrom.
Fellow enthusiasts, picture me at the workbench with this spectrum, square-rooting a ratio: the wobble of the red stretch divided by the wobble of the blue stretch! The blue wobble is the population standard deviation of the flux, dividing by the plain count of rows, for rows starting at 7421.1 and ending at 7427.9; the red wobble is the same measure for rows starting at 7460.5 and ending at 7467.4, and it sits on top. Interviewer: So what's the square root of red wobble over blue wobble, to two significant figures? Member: 0.86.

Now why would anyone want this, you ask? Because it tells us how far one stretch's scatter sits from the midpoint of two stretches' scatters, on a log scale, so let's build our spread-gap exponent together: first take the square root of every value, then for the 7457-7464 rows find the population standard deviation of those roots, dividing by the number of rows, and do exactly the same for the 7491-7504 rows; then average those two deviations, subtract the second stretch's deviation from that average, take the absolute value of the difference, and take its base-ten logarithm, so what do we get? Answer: -2.66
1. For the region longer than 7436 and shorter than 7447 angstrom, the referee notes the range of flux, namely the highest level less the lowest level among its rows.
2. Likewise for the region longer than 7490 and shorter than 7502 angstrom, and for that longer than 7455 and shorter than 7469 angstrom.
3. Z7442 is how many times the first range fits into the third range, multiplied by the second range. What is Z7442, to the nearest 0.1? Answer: 3.5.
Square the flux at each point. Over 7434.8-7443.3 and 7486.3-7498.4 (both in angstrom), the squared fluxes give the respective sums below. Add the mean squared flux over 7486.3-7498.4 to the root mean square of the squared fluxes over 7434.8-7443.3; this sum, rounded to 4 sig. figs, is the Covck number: 7670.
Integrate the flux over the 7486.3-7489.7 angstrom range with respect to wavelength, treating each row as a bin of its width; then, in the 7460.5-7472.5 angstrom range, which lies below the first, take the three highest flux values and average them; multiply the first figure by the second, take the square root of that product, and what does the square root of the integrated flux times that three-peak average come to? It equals 114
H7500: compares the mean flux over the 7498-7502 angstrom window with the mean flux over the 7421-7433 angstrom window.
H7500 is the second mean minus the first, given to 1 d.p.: -1.2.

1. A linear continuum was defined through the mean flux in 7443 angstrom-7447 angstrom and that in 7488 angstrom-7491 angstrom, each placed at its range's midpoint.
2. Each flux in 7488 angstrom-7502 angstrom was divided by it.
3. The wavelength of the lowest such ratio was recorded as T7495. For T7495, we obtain 7488.88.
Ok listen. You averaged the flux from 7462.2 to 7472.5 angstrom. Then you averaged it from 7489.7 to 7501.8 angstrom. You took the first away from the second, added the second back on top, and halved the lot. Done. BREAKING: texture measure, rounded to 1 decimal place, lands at 31.2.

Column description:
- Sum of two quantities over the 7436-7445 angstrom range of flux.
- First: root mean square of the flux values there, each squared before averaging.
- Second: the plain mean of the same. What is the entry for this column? 124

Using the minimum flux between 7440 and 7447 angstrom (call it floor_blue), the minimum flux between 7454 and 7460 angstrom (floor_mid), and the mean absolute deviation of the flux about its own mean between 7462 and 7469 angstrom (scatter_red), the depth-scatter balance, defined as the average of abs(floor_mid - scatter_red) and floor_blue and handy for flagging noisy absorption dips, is 61.00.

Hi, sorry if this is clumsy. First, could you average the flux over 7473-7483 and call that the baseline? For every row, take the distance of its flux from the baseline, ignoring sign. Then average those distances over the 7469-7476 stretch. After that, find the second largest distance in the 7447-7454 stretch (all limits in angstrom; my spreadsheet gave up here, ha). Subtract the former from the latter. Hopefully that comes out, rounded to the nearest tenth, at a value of 0.2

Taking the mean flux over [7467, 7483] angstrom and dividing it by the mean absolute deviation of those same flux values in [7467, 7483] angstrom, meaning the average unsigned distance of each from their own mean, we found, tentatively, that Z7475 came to 119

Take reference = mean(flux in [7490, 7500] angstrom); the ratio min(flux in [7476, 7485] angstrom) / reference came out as 0.98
